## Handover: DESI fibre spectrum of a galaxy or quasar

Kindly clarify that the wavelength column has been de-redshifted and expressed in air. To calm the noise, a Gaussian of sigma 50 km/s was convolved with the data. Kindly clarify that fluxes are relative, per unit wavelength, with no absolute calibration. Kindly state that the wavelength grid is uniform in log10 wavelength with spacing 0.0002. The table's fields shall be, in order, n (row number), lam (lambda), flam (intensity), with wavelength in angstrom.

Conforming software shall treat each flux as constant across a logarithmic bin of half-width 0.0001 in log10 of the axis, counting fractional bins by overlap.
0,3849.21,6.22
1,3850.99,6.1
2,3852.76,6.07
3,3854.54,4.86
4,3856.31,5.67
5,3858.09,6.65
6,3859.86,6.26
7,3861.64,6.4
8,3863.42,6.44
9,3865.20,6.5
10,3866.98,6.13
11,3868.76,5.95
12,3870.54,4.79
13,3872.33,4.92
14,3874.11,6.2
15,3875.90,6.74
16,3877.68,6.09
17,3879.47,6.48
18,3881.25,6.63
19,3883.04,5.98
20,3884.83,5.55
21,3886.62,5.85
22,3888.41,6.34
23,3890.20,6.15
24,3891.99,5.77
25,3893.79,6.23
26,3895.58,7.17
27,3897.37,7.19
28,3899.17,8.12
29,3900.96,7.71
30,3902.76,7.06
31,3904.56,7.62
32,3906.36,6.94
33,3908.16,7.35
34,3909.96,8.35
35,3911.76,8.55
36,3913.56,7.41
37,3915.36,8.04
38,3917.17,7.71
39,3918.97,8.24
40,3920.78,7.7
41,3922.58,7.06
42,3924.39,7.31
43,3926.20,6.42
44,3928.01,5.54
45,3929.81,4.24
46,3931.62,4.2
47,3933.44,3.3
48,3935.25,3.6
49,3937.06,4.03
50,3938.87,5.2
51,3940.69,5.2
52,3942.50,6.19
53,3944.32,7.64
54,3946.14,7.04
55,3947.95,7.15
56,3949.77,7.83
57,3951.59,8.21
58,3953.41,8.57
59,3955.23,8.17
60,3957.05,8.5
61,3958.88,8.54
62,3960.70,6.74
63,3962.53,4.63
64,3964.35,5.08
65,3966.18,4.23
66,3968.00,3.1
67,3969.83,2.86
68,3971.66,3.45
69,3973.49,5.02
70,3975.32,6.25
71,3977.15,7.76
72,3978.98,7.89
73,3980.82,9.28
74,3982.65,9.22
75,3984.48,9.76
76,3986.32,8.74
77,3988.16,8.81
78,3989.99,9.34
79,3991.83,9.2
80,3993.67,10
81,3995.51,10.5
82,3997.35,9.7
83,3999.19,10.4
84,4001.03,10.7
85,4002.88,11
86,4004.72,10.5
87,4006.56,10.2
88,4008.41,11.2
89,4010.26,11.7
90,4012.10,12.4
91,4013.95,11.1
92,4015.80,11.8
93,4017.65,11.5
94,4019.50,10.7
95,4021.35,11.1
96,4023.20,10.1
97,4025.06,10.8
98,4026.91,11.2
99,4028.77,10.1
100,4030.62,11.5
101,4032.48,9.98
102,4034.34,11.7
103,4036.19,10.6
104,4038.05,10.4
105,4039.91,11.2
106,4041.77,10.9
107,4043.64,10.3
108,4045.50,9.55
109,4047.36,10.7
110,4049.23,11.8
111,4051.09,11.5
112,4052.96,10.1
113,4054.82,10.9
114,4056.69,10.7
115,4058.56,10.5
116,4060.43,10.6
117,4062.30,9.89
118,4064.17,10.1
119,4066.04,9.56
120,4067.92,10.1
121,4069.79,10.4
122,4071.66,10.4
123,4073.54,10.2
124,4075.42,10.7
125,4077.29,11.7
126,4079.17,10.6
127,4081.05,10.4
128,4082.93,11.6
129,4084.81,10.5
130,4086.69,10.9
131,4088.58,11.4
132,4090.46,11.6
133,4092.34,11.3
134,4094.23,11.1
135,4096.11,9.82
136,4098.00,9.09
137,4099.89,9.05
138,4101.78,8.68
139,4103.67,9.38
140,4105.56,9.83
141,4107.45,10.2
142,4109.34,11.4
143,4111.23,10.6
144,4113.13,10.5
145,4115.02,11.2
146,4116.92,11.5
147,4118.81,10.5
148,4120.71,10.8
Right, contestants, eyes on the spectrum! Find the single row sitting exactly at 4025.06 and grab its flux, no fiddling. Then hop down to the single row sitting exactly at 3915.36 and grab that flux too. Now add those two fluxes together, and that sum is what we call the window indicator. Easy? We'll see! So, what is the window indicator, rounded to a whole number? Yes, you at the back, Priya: 19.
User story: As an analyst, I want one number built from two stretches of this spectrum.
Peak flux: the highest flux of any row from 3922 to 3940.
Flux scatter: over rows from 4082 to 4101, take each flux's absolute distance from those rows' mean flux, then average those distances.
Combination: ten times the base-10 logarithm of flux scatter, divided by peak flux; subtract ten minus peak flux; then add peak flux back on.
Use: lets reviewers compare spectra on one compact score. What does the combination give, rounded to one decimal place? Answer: 4.5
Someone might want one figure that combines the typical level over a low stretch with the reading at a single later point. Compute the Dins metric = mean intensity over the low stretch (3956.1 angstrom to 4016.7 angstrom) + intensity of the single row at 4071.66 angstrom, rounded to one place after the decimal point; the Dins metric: 18.9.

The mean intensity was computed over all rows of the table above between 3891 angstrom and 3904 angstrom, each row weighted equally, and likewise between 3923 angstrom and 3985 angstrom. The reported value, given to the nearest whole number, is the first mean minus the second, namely 1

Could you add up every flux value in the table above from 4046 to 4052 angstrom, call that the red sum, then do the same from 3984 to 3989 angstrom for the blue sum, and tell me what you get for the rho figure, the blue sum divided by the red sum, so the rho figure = 0.80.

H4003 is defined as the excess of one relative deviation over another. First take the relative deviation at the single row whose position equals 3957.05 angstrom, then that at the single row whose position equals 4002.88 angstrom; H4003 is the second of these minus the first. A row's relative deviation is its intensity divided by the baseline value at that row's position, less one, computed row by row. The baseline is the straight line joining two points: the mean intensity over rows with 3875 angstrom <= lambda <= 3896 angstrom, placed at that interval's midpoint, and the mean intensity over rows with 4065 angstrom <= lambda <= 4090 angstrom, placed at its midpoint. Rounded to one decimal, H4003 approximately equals 0.2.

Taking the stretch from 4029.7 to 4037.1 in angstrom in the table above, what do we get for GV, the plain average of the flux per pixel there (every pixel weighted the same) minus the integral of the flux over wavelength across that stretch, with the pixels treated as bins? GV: -70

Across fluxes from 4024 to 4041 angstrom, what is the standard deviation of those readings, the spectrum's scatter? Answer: 0.6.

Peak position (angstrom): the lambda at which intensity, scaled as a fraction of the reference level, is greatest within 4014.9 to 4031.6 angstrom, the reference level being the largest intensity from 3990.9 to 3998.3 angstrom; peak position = 4015.80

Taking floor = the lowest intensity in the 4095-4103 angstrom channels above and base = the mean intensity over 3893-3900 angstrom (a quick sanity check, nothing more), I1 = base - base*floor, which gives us -55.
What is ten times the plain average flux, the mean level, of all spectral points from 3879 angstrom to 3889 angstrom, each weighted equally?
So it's 61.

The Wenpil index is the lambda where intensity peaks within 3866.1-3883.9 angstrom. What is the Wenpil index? 3875.90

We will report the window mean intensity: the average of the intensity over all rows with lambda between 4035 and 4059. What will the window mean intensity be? 10.7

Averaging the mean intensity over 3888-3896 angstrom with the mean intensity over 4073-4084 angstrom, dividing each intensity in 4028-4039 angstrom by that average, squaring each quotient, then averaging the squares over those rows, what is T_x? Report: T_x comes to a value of 1.56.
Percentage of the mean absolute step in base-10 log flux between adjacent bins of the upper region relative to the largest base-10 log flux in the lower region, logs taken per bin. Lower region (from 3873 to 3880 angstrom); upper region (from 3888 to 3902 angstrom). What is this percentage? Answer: 3.65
